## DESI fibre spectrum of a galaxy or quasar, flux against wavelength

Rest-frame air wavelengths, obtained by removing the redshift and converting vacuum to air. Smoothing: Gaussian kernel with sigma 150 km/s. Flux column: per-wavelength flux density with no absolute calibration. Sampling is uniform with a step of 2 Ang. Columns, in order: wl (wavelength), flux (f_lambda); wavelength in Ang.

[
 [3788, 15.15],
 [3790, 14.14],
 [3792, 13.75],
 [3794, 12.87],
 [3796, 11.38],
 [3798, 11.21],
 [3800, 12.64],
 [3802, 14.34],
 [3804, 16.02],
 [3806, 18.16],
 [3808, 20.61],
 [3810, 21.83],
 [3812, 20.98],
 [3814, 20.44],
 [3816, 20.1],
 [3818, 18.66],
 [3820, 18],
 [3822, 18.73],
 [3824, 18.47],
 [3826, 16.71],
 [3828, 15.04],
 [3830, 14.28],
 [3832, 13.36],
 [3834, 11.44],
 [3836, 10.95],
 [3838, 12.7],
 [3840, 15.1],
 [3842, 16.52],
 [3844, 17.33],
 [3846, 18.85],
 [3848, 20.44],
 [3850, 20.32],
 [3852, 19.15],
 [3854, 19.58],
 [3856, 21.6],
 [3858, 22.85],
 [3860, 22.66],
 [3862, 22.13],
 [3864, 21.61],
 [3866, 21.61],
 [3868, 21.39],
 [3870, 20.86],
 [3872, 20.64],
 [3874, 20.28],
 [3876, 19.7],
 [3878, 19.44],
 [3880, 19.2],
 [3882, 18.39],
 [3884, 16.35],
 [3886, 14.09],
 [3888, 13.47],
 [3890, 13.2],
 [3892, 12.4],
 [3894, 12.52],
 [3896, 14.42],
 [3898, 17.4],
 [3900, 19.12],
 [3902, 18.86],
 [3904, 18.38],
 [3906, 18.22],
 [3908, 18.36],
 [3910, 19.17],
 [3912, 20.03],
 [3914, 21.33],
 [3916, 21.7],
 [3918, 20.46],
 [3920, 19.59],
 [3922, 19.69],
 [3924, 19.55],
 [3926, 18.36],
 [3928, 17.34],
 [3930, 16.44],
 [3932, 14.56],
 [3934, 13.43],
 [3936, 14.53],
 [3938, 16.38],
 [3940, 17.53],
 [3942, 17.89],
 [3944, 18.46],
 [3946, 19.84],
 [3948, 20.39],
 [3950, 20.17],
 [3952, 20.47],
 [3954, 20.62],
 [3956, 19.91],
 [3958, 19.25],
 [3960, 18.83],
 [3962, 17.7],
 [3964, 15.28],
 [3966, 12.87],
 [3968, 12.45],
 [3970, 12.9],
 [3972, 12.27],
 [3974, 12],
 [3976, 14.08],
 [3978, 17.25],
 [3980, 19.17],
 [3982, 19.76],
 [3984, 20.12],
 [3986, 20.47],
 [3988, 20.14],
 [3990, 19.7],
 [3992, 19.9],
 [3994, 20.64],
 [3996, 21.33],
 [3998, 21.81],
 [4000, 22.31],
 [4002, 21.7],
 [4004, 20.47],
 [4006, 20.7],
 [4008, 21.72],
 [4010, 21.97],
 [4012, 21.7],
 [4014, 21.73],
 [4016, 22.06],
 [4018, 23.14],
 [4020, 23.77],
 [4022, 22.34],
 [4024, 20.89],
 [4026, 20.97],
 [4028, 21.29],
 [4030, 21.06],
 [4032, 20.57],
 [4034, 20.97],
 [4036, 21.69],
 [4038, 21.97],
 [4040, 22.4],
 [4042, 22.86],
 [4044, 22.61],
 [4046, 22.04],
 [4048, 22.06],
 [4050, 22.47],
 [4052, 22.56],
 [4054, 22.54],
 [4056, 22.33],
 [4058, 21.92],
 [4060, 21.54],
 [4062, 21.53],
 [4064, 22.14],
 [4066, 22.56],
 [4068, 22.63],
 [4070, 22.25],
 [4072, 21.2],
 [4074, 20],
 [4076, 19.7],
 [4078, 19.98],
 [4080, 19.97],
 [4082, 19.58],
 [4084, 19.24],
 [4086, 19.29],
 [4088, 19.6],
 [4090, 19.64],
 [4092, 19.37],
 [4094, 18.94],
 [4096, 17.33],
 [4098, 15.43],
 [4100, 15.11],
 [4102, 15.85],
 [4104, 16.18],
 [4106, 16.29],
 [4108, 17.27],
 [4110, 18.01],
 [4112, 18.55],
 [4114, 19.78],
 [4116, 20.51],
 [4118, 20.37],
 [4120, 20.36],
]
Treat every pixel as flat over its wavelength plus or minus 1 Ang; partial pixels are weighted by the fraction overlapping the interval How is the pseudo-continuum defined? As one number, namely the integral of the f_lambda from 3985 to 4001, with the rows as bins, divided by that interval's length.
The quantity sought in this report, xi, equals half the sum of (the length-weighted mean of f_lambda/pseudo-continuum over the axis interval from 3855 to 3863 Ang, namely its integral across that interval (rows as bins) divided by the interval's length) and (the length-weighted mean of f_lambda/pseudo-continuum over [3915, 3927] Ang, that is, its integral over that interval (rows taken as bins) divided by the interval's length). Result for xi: 1.02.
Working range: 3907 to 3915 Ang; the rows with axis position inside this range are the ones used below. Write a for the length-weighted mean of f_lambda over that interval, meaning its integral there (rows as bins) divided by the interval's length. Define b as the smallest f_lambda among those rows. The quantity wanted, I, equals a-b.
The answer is 1.4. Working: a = 19.7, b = 18.36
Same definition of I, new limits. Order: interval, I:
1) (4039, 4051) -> 0.4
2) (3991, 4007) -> 1.2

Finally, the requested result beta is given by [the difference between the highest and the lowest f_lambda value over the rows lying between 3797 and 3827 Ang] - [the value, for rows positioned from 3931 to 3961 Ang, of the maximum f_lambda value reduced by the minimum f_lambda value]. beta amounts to 3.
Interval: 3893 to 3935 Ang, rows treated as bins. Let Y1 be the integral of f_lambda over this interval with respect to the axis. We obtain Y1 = 758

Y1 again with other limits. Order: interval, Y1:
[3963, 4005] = 753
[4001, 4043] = 912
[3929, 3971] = 720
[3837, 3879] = 830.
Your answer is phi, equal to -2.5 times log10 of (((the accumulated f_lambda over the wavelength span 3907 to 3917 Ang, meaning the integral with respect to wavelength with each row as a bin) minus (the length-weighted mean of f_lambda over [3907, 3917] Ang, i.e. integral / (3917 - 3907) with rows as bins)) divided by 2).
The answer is -4.89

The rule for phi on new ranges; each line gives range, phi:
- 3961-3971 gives -4.52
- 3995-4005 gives -4.97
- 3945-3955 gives -4.90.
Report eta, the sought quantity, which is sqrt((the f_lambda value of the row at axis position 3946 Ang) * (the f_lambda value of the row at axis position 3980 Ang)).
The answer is 19.5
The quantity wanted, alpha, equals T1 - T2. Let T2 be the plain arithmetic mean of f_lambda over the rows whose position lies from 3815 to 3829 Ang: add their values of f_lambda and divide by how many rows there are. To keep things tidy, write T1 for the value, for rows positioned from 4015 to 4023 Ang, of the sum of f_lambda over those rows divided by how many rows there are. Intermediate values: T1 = 22.8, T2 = 18.0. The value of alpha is 4.9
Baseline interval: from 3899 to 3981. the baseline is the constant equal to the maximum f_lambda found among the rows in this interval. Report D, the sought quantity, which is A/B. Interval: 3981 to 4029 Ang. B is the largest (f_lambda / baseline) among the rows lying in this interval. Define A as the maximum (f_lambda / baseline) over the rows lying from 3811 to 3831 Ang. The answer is 0.88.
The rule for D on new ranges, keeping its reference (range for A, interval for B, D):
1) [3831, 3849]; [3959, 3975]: 1.09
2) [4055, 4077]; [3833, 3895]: 0.99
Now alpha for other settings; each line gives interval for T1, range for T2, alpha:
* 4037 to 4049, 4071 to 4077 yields 2.0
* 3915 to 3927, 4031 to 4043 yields -1.9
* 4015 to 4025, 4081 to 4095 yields 3.1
